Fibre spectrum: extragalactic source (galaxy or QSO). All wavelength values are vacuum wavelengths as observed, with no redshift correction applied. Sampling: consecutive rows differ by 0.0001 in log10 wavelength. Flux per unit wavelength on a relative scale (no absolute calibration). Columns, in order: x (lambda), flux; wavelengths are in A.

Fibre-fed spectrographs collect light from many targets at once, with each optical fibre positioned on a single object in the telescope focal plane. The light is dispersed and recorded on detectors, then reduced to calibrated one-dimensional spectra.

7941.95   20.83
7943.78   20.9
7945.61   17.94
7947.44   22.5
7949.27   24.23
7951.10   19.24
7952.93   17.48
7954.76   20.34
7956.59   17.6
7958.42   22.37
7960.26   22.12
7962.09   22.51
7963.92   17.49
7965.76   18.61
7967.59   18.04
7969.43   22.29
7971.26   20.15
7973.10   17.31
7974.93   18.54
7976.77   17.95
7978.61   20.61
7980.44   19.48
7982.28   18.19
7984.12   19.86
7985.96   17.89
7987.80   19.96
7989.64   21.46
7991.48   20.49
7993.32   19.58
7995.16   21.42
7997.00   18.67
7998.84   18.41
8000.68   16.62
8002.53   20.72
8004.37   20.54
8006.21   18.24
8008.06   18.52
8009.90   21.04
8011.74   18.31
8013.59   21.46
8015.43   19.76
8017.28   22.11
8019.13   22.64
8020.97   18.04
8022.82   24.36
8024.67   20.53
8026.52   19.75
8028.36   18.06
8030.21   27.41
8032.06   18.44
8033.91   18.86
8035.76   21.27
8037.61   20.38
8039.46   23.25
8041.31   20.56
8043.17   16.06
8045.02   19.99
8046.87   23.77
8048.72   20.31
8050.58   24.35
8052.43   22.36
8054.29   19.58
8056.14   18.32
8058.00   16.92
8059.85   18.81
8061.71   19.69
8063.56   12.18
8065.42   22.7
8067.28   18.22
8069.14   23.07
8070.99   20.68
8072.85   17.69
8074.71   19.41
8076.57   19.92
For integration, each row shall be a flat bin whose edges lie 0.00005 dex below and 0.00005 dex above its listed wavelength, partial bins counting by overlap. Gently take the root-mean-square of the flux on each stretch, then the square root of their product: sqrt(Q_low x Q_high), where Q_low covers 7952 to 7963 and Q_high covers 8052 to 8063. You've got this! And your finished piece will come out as 19.9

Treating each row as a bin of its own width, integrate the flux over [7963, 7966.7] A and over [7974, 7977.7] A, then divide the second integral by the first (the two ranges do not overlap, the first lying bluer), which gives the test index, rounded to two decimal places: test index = 1.01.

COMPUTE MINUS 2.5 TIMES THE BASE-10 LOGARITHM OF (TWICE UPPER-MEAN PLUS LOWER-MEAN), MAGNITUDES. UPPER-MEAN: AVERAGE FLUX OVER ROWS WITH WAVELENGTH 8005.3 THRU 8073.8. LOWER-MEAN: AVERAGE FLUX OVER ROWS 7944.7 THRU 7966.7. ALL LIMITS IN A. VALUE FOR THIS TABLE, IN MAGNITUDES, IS -4.457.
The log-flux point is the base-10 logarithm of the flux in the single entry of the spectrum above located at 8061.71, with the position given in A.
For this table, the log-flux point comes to 1.29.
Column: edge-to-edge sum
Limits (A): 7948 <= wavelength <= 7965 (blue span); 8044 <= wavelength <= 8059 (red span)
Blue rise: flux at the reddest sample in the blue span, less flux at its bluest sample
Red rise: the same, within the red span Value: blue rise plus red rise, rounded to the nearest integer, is -10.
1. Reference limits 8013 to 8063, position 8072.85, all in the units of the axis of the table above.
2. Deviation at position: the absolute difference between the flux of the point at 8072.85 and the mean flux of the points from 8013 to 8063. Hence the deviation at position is 2.9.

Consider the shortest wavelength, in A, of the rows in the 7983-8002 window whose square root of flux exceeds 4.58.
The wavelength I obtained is 7989.64 A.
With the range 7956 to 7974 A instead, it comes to 7958.42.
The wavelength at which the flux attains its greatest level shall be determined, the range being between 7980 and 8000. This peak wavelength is 7989.64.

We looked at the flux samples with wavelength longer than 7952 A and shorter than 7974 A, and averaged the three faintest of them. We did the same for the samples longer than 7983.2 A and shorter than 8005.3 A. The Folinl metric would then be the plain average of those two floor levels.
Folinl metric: 17.5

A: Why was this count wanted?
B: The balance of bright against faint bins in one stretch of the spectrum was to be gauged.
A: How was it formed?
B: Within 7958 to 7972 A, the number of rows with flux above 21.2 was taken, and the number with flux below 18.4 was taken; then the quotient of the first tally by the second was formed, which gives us 2.0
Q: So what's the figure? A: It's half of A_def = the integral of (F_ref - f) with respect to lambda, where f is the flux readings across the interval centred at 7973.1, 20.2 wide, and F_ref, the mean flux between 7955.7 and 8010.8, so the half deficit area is 6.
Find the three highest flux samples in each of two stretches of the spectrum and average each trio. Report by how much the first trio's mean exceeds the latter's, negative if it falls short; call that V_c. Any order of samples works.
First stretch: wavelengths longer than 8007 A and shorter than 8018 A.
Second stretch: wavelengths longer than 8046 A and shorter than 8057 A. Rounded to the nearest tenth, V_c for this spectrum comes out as -2.0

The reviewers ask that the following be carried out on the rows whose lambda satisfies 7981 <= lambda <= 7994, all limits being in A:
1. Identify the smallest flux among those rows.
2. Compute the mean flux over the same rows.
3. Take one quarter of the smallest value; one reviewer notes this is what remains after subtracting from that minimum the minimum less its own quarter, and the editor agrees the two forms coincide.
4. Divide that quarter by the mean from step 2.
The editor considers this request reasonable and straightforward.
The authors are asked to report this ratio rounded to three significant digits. 0.228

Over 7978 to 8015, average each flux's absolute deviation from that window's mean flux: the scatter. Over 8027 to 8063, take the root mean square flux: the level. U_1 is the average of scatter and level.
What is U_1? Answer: 10.90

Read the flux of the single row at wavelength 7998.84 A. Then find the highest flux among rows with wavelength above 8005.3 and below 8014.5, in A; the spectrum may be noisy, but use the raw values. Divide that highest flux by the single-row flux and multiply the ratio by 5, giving 5.8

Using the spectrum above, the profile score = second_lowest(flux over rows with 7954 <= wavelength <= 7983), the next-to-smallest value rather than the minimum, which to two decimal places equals 17.49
